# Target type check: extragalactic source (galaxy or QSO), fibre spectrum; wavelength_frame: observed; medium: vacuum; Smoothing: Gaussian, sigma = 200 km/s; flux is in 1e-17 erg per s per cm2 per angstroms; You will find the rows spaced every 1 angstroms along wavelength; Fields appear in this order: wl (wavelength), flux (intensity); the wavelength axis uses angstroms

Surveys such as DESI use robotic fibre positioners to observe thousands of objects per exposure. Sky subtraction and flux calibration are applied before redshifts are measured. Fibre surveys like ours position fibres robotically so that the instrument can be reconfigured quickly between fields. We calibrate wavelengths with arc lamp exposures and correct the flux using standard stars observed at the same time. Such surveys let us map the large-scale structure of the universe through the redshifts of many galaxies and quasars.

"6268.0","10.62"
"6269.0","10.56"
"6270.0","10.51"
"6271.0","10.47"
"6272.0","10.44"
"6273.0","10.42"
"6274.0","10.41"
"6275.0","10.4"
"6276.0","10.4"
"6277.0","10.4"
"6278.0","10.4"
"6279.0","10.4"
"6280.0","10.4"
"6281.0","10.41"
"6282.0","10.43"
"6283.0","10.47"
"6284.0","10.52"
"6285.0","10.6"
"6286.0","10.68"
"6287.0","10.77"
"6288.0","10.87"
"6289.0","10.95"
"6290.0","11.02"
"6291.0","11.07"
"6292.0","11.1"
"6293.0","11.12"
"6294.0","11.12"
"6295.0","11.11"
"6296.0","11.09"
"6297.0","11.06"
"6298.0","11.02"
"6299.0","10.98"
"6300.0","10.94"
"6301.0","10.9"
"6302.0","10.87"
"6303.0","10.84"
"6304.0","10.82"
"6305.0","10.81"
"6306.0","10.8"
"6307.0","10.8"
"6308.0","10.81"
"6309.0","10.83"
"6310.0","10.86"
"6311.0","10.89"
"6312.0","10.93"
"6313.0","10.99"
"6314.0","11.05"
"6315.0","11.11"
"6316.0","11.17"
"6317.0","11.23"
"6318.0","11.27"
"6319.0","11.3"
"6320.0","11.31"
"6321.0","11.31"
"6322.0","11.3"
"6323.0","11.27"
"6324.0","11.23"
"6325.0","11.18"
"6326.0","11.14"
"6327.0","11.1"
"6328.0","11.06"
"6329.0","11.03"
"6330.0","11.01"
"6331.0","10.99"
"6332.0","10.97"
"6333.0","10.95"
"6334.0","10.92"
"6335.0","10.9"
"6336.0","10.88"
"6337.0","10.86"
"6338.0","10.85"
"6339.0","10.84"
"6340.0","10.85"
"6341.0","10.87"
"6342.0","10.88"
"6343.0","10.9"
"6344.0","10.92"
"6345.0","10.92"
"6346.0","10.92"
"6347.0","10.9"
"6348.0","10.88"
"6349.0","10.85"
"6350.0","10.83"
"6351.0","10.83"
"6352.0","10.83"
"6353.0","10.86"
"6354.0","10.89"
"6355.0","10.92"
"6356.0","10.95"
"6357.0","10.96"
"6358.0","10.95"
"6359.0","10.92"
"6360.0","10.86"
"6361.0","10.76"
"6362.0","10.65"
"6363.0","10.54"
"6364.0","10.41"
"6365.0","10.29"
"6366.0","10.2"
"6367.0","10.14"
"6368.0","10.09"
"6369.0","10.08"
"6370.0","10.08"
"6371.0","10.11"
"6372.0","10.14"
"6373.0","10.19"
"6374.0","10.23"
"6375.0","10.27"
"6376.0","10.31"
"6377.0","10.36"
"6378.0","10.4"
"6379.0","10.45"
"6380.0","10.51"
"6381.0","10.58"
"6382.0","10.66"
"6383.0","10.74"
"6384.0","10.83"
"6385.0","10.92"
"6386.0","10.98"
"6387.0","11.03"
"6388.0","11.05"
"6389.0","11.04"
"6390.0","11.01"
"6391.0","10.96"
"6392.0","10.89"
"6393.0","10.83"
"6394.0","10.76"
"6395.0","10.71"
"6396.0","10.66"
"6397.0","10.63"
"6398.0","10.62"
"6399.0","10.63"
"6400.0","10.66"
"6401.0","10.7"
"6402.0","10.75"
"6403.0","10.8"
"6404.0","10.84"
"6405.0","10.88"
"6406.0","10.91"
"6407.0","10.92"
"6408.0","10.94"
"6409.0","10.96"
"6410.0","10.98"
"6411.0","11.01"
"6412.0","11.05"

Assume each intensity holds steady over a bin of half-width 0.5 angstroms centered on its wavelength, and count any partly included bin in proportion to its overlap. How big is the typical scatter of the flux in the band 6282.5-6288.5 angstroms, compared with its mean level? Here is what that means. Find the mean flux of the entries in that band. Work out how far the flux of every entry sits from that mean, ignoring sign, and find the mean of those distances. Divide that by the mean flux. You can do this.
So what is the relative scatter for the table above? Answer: 0.0114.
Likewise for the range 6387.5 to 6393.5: 0.0064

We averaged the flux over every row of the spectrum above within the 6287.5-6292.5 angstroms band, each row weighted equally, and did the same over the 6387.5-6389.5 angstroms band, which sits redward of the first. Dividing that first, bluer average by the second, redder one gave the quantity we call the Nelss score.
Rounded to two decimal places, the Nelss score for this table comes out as 1.00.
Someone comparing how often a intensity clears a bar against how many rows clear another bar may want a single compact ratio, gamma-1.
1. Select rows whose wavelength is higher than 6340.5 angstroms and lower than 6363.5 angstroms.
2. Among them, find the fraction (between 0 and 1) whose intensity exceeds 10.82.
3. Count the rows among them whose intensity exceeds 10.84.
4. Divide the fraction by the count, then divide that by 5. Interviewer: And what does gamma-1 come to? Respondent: 0.010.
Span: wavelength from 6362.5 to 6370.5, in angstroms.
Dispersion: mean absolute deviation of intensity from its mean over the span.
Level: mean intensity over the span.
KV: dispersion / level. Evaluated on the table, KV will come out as 0.014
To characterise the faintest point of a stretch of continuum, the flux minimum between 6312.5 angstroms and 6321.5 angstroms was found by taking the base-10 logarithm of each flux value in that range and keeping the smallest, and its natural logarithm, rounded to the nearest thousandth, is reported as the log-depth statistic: 0.040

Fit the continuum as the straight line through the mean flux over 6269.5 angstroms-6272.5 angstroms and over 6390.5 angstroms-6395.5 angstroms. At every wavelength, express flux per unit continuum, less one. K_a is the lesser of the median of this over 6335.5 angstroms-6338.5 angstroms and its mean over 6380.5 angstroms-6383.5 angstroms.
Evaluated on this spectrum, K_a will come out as -0.013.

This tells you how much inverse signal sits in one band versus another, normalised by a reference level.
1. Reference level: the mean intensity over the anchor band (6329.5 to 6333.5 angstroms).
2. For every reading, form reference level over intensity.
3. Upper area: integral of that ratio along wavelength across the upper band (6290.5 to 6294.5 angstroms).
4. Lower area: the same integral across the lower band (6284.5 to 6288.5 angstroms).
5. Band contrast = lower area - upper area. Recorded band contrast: 0.1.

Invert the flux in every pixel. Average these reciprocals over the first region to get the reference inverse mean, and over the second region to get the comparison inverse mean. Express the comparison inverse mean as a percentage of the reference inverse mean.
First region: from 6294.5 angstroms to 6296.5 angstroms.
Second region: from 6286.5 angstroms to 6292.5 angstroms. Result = 101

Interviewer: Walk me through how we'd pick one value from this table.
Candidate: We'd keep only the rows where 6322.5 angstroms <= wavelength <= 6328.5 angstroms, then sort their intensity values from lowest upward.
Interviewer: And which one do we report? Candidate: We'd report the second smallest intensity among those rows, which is 11.1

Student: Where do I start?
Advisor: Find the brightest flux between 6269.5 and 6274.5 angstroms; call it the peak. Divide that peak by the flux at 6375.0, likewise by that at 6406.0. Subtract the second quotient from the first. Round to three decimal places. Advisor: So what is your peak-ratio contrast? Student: 0.060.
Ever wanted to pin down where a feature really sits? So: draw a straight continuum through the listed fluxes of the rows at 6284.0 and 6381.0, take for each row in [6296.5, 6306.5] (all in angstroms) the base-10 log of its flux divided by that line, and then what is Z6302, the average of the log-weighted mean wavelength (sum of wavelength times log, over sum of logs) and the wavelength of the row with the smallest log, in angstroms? 6303.4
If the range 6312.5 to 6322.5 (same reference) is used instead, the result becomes 6315.5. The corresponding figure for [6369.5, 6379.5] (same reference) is 6371.7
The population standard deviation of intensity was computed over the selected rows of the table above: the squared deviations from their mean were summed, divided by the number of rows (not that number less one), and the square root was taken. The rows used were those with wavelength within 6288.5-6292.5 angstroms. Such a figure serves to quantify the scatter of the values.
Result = 0.057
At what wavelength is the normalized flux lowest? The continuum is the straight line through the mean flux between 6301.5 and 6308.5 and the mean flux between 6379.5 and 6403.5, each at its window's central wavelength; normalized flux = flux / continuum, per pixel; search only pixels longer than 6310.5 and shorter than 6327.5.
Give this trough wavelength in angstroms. 6311.0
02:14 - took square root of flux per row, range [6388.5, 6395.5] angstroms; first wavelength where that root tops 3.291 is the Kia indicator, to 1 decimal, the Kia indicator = 6389.0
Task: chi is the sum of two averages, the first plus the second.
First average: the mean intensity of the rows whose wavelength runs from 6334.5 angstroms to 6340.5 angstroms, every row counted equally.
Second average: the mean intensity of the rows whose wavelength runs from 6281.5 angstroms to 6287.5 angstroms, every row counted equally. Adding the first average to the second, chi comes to 21.4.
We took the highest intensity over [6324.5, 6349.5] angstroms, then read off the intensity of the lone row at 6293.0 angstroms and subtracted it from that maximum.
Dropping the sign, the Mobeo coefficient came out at 0.1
